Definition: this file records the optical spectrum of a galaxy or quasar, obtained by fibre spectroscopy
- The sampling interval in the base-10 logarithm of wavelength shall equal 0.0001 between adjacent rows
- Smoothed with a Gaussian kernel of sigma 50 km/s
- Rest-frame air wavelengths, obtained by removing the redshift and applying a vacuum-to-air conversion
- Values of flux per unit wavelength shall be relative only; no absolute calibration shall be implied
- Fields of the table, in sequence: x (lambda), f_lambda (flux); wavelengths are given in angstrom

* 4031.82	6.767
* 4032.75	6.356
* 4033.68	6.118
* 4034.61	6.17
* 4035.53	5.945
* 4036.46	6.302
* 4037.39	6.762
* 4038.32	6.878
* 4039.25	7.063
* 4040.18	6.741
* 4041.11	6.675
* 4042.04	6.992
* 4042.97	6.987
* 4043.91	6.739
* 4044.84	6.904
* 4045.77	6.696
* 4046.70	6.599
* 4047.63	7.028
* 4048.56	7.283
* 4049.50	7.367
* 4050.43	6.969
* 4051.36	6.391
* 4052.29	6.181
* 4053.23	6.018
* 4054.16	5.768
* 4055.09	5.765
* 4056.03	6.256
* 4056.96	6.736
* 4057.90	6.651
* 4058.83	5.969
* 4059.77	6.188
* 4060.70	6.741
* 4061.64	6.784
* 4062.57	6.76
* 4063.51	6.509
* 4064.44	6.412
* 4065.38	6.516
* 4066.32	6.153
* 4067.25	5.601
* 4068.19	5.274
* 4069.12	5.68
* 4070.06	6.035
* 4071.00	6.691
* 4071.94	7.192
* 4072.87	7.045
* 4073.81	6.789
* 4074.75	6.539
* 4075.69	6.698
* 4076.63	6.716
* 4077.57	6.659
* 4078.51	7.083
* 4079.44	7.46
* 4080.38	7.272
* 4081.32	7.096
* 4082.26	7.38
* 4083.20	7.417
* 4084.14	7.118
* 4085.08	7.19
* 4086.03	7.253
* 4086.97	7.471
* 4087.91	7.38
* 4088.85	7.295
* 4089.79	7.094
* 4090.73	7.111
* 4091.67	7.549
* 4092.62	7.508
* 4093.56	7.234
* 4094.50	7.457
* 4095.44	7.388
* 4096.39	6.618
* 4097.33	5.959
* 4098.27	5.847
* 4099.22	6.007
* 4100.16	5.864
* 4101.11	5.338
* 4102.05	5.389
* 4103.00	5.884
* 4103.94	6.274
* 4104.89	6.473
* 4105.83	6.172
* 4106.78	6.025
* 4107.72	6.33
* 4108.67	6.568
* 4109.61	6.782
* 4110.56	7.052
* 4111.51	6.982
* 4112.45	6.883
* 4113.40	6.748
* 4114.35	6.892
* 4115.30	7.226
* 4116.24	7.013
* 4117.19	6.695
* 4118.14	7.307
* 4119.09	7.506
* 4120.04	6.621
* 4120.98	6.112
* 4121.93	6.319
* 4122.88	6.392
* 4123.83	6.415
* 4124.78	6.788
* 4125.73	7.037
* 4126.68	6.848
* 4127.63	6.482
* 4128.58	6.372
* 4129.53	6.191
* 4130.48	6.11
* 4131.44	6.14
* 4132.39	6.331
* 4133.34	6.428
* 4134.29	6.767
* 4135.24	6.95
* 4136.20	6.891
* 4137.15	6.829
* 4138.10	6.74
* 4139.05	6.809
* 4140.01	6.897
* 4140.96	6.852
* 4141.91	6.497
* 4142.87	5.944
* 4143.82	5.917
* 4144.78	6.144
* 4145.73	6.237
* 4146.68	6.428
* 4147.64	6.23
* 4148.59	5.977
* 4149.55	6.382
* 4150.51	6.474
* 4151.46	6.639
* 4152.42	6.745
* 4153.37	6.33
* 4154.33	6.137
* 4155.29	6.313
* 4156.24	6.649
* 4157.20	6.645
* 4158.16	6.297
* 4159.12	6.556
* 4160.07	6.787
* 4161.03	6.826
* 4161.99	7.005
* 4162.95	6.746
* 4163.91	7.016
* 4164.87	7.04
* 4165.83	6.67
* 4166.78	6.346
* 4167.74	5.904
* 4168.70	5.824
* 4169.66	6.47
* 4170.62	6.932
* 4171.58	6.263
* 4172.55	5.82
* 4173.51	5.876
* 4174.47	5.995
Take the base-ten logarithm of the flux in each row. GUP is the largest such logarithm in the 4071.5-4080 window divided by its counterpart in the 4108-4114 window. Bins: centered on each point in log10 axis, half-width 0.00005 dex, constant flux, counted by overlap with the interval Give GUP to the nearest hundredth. 1.03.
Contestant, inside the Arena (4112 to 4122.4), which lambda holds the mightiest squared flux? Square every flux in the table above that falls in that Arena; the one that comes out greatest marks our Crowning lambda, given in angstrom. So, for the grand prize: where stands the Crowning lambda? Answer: 4119.09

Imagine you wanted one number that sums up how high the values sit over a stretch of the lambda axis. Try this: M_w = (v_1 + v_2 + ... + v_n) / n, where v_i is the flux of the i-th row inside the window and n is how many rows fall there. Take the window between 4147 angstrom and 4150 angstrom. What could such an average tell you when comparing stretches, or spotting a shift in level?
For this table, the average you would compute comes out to 6.2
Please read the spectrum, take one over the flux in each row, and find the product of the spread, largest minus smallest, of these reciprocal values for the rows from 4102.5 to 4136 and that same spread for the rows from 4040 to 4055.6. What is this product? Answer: 0.0014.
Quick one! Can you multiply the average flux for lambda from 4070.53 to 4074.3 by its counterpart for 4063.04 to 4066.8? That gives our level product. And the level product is 44.3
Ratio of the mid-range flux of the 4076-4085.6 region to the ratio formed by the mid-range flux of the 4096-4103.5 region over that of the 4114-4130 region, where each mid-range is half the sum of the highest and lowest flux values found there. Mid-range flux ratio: 8.0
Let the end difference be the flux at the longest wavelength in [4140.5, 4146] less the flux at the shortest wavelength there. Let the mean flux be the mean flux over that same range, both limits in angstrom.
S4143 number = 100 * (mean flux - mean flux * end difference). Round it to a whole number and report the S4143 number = 1012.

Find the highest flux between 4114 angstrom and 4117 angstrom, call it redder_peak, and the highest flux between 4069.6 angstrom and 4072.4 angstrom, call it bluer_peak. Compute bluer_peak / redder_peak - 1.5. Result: -0.50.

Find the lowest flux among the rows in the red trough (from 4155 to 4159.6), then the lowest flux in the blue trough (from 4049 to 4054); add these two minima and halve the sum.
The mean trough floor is 6.2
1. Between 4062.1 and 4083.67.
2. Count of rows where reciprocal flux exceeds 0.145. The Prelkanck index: 15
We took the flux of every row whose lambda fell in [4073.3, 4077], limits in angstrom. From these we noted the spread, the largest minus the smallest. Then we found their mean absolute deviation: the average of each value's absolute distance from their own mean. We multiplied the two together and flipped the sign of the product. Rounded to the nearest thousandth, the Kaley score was -0.018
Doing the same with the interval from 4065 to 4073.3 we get -1.054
